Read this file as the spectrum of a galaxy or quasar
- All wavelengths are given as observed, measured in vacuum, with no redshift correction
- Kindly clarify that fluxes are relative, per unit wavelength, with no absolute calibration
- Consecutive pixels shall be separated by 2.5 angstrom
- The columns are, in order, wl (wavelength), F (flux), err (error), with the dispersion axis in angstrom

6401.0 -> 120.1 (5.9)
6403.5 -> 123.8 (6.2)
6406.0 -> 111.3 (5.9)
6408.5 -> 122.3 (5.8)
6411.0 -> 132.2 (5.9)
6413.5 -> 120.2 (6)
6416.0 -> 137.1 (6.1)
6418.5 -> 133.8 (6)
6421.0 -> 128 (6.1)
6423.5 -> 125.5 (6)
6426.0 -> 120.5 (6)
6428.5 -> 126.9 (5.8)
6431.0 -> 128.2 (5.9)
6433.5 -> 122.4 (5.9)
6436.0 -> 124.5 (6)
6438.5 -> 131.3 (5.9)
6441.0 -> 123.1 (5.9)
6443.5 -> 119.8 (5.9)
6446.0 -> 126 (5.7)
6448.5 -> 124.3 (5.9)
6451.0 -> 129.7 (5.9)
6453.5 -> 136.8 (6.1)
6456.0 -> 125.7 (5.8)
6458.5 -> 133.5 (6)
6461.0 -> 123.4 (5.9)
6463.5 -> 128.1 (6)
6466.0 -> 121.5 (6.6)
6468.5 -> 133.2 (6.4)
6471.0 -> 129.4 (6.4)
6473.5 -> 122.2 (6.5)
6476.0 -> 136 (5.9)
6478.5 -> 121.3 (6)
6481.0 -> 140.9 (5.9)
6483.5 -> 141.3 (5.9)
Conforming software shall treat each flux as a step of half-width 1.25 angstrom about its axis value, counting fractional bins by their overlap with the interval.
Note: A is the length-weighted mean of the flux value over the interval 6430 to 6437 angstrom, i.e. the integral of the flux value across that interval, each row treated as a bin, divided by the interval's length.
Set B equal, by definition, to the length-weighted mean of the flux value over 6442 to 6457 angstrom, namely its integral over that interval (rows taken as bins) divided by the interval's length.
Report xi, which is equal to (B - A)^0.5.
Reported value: 1.44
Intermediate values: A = 125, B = 127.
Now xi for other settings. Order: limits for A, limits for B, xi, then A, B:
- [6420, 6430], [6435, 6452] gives 0.50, 125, 125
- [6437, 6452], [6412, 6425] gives 1.79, 126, 129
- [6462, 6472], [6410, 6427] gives 0.58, 128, 128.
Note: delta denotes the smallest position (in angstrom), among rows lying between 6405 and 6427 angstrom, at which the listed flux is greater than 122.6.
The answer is 6411.0 angstrom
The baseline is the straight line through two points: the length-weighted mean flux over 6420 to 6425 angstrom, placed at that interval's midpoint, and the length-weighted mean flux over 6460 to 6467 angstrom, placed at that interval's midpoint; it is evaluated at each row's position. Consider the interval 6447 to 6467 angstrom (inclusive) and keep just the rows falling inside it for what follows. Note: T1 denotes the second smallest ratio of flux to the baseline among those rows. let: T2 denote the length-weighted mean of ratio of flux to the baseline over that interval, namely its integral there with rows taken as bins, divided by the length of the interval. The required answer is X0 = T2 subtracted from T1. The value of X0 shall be -0.035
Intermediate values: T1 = 0.990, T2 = 1.03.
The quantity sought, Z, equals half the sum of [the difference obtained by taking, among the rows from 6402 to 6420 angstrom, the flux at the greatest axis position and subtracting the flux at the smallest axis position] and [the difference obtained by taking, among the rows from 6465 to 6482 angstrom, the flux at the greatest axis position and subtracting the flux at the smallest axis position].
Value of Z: 14.7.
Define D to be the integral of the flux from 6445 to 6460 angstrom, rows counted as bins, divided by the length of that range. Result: 129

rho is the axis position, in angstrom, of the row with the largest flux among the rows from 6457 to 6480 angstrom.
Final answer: 6476.0 angstrom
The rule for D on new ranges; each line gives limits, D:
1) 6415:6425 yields 131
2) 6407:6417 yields 127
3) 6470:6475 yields 126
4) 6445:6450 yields 125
